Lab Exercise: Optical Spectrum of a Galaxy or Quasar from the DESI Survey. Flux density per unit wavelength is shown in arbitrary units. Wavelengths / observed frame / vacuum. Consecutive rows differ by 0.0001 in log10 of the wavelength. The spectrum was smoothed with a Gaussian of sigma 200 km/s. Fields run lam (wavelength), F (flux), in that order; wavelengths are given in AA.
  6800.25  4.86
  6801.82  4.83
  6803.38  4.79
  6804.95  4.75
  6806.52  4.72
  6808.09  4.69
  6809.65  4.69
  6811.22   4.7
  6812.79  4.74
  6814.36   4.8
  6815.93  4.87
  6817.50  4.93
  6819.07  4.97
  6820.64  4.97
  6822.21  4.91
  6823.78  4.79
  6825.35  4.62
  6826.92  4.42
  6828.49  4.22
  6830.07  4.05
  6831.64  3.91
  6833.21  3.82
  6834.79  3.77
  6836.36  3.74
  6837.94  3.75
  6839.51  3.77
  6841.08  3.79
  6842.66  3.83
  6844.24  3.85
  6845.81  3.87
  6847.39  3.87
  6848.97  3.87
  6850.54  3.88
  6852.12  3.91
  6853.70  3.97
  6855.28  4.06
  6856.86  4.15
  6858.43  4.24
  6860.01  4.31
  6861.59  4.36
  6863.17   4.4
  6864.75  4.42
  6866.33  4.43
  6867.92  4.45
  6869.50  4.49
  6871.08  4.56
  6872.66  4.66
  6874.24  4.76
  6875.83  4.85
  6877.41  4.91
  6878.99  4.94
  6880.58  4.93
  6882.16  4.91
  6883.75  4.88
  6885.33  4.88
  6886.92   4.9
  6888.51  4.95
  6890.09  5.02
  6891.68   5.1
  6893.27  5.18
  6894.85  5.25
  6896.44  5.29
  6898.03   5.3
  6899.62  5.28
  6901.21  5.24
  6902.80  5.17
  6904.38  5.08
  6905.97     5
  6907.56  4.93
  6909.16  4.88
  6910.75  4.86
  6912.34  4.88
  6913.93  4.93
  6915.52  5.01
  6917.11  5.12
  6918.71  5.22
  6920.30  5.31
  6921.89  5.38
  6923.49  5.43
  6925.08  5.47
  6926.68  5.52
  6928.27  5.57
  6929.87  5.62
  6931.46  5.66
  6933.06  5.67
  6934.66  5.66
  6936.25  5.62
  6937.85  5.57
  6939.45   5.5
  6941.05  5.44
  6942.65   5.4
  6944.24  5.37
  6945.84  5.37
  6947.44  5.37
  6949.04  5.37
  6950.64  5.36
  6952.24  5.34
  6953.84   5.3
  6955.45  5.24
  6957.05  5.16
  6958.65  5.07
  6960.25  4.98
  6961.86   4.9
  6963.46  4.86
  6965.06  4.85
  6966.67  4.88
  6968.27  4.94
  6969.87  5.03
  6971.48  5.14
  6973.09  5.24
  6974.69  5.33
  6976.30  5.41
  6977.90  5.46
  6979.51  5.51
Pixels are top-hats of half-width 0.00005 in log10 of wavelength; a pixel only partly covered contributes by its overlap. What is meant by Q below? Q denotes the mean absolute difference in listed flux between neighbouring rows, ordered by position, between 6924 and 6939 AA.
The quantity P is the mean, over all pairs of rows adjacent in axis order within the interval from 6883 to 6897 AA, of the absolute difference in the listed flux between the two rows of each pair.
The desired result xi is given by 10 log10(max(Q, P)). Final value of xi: -12.9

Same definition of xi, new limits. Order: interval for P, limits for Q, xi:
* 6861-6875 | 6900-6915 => -12.5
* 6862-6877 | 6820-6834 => -8.4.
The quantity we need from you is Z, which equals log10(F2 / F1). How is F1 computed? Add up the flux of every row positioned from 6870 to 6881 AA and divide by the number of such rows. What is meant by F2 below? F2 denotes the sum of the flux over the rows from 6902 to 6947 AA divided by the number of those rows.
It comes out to 0.04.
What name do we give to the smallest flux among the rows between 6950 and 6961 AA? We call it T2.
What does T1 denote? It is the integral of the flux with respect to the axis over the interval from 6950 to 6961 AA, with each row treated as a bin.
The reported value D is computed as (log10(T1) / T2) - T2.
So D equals -4.63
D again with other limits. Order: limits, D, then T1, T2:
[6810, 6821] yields -4.33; 53.3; 4.7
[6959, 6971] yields -4.48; 59.2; 4.85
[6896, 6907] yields -4.65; 57.1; 5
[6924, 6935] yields -5.14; 61.5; 5.47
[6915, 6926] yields -4.66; 58.1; 5.01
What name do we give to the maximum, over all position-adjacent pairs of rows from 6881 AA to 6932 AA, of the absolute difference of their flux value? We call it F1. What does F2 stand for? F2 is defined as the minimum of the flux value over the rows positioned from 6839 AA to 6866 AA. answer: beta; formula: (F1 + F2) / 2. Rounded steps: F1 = 0.11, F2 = 3.77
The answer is 1.94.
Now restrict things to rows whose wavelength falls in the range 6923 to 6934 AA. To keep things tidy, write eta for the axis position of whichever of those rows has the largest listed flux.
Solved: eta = 6933.06 AA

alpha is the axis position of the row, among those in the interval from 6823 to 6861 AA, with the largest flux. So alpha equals 6823.78 AA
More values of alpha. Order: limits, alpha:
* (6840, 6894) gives 6893.27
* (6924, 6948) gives 6933.06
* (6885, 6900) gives 6898.03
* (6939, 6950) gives 6939.45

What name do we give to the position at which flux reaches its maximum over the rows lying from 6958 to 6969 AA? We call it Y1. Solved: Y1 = 6958.65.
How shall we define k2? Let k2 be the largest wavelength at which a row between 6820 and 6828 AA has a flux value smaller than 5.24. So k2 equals 6826.92 AA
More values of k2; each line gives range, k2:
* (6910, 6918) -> 6917.11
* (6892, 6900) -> 6893.27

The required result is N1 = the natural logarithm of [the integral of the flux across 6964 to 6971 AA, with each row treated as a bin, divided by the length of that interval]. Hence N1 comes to 1.60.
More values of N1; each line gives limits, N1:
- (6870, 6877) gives 1.55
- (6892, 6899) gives 1.66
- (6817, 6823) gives 1.60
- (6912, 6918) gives 1.61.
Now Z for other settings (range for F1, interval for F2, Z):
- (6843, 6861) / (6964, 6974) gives 0.10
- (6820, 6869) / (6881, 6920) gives 0.09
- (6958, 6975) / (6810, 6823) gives -0.01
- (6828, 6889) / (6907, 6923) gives 0.07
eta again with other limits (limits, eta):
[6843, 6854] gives 6853.70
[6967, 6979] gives 6977.90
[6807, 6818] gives 6817.50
